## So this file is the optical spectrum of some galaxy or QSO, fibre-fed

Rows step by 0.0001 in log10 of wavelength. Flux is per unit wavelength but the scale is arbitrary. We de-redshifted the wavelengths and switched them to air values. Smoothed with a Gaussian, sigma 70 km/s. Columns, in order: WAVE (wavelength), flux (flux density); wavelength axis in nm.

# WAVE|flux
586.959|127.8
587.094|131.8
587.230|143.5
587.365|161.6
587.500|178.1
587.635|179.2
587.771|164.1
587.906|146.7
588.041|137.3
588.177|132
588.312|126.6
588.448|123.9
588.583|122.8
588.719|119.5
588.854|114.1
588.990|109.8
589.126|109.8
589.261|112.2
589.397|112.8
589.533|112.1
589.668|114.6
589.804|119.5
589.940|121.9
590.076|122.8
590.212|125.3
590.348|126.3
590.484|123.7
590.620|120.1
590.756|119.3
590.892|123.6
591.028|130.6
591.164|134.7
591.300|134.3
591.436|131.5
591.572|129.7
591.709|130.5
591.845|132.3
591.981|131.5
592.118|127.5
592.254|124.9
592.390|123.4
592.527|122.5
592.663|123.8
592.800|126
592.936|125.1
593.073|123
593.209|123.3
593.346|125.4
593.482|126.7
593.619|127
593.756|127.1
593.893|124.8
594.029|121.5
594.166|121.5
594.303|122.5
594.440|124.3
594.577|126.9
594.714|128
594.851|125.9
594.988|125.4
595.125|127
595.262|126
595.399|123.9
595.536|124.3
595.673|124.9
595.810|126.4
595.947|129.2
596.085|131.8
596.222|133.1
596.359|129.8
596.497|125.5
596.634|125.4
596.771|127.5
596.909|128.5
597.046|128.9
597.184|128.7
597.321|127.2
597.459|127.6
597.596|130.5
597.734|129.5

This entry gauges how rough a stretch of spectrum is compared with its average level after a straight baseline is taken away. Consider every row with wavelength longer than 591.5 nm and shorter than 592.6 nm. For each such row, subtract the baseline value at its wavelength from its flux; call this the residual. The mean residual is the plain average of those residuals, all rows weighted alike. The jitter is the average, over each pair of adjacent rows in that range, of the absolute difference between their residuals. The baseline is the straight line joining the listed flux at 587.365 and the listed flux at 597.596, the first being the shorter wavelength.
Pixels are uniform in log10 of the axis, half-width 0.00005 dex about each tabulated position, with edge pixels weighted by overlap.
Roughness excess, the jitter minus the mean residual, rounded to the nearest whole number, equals 21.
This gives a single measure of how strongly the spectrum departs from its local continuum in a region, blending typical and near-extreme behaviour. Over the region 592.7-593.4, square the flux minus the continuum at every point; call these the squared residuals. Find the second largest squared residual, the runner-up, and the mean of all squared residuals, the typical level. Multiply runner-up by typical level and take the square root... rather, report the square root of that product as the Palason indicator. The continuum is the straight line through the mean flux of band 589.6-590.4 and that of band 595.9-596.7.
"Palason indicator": 3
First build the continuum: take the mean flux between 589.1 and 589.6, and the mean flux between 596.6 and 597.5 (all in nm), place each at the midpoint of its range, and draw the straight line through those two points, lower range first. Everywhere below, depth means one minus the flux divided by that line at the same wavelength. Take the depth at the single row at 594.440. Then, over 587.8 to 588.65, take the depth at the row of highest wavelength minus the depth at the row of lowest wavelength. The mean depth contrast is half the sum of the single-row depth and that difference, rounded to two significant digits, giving 0.11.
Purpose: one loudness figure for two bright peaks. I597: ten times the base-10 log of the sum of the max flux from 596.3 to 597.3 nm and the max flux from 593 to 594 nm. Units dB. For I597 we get 24.10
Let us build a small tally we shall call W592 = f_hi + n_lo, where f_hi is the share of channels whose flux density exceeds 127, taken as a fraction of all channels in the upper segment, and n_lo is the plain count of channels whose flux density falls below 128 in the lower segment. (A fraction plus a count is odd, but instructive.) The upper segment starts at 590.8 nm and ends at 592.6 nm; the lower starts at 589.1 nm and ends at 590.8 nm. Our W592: 14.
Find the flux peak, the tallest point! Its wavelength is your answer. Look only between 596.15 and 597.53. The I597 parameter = 596.222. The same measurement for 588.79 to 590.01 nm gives 589.940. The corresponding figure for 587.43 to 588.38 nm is 587.635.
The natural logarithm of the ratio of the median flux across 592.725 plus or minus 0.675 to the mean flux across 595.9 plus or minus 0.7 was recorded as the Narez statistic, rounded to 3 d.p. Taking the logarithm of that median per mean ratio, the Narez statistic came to -0.025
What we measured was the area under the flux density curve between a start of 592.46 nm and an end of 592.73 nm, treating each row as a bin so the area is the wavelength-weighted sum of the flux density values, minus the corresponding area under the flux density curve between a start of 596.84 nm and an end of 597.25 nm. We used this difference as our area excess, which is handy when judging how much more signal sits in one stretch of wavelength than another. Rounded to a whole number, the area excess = -19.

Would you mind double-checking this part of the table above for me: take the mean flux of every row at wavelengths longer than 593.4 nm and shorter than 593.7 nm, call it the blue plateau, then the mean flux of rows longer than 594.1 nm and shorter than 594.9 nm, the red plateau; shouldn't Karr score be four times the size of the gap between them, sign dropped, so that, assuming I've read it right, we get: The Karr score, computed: 8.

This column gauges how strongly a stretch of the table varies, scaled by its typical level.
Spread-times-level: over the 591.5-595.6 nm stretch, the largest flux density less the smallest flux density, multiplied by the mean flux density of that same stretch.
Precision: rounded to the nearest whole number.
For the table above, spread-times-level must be 1358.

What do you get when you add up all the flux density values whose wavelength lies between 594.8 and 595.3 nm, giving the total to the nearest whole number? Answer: 504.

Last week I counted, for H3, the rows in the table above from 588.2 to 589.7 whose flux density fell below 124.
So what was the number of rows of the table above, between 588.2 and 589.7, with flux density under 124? 10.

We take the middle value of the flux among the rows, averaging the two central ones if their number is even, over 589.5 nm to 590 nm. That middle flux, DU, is 117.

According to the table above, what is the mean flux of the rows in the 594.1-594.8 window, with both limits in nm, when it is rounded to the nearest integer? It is 125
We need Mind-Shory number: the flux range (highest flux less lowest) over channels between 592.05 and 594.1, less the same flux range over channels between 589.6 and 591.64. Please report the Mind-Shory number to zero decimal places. -14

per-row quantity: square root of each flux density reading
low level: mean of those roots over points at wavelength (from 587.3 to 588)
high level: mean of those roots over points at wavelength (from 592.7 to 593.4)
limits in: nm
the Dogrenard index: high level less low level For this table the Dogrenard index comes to -1.7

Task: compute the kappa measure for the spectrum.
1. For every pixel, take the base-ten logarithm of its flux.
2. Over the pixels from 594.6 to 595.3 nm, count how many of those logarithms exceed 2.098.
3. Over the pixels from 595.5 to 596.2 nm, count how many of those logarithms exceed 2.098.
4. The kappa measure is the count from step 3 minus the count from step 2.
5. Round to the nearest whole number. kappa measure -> -2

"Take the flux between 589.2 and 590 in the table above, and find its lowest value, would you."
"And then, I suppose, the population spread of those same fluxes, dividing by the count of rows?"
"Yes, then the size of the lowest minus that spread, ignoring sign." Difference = 108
